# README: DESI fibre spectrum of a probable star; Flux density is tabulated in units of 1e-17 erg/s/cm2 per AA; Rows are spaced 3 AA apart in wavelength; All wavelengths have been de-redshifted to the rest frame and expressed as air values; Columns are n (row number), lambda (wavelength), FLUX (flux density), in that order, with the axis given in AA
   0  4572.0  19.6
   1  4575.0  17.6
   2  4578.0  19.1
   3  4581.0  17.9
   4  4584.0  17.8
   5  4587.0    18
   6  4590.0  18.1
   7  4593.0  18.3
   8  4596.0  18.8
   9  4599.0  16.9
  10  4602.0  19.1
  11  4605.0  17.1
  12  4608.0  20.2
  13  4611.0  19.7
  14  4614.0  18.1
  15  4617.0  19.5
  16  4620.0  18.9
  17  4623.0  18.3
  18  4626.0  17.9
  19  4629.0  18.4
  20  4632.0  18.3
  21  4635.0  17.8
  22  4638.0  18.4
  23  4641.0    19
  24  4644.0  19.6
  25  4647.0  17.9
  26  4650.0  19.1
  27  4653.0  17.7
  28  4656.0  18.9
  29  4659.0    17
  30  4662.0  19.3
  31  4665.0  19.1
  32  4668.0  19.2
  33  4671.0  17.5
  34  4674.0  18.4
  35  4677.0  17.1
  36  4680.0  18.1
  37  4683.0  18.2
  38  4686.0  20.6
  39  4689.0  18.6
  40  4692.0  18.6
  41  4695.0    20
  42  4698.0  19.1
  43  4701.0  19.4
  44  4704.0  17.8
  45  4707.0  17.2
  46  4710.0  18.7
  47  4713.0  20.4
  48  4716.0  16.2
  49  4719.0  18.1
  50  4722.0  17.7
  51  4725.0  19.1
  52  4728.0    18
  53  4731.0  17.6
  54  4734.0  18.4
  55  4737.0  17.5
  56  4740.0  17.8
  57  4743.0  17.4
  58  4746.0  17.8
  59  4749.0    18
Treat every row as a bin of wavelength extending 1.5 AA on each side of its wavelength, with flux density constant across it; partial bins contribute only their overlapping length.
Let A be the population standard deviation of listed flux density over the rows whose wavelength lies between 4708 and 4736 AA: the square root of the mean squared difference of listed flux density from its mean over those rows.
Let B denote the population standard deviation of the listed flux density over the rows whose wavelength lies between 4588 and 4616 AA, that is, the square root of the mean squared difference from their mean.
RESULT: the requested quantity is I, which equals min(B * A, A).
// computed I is 1.08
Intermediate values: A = 1.08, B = 1.04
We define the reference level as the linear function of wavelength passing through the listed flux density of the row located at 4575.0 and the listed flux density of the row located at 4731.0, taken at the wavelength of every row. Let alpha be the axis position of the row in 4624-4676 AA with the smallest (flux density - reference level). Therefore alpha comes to 4659.0 AA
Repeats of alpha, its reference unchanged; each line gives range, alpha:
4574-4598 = 4575.0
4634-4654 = 4653.0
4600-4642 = 4605.0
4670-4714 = 4677.0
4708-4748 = 4716.0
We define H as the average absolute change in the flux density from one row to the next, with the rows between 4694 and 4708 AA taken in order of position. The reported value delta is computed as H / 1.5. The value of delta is 0.57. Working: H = 0.85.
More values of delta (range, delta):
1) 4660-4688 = 0.64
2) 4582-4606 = 0.68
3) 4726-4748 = 0.36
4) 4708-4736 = 0.99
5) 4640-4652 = 0.78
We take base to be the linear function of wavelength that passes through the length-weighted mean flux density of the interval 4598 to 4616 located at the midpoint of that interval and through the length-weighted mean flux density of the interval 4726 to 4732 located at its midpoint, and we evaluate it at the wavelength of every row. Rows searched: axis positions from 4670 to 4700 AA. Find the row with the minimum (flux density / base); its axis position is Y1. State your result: 4677.0 AA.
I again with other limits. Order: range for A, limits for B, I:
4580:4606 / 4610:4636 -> 0.43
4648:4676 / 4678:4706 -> 0.71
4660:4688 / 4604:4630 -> 0.93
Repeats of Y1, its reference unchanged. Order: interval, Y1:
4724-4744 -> 4743.0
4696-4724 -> 4716.0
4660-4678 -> 4677.0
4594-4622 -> 4599.0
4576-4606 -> 4599.0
